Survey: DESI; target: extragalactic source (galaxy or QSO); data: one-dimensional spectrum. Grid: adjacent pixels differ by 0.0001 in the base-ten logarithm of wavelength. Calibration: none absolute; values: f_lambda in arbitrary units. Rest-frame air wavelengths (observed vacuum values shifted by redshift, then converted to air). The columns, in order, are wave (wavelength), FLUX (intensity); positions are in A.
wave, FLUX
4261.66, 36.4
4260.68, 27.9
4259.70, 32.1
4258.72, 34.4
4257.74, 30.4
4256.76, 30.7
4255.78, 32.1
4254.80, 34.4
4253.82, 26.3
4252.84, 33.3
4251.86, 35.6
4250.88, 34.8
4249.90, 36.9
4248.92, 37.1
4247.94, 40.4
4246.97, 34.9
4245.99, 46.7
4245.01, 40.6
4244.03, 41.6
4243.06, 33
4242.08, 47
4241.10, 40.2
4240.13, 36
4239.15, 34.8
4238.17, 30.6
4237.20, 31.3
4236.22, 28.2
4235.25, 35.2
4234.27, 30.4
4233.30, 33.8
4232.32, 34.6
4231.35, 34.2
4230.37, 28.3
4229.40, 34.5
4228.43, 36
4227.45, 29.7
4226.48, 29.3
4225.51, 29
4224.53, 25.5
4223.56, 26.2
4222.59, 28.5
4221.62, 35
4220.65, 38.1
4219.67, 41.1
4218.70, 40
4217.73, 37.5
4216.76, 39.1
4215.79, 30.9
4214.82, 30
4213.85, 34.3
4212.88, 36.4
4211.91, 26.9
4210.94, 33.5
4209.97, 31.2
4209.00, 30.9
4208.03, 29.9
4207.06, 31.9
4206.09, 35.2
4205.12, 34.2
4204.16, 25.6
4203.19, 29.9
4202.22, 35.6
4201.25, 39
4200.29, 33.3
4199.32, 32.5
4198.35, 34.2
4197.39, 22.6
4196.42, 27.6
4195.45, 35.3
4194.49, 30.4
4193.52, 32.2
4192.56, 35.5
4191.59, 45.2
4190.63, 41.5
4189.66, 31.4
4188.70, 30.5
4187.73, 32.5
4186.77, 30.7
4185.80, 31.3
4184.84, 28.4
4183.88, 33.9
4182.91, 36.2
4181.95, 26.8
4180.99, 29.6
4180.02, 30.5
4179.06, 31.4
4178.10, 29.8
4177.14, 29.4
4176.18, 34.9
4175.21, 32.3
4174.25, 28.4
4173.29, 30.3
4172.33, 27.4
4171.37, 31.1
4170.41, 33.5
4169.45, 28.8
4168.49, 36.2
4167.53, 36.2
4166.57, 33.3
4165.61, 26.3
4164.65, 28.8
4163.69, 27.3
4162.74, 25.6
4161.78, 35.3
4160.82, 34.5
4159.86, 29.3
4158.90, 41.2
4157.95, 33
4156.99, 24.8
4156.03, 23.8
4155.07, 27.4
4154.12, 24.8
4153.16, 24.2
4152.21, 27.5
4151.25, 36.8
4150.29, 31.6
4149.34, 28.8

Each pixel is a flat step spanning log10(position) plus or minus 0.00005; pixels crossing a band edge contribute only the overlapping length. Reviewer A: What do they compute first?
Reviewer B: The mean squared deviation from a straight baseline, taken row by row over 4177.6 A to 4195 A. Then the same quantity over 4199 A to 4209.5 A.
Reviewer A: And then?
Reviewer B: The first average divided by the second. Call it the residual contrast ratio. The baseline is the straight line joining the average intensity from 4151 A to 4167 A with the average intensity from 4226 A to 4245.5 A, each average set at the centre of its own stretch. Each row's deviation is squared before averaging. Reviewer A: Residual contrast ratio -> 1.7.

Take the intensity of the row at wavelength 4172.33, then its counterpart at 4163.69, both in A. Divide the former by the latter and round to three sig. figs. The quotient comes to 1.00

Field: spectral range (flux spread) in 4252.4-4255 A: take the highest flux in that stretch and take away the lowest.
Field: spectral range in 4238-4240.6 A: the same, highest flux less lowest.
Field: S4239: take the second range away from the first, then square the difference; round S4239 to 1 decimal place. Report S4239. 7.3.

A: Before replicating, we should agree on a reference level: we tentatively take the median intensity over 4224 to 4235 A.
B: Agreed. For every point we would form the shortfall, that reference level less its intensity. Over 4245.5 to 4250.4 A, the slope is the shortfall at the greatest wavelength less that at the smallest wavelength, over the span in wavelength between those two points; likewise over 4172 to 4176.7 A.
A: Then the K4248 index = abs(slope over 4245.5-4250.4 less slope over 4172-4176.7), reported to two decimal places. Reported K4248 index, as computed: 4.45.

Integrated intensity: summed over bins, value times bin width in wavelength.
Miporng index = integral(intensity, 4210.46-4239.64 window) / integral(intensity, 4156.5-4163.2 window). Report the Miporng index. 4.5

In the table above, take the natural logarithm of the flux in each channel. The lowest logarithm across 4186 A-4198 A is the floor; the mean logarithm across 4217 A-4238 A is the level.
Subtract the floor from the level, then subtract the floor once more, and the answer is -2.76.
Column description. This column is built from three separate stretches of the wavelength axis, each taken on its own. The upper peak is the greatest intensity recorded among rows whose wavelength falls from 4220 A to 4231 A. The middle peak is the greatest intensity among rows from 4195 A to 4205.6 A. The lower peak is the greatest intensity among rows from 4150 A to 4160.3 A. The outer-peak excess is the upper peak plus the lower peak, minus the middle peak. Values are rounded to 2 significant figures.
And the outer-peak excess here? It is 40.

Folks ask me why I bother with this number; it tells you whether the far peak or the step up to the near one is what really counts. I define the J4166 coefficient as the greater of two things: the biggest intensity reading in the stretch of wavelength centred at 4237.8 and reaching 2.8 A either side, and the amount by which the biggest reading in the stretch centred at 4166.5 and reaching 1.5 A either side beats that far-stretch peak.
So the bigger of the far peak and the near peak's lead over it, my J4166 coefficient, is 36.0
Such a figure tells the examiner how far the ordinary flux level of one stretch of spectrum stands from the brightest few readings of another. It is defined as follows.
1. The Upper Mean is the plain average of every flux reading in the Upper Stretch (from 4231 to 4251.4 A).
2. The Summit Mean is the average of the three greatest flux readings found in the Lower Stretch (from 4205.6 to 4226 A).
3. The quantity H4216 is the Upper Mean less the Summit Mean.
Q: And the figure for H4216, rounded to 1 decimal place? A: -3.8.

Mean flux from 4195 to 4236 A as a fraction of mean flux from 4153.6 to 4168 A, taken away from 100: 98.9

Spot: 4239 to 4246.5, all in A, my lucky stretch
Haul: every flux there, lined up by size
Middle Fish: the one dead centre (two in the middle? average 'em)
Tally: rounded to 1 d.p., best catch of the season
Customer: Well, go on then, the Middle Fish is 40.4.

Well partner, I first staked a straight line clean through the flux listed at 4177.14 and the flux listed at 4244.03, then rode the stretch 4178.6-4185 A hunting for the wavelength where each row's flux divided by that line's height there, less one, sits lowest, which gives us 4181.95 A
